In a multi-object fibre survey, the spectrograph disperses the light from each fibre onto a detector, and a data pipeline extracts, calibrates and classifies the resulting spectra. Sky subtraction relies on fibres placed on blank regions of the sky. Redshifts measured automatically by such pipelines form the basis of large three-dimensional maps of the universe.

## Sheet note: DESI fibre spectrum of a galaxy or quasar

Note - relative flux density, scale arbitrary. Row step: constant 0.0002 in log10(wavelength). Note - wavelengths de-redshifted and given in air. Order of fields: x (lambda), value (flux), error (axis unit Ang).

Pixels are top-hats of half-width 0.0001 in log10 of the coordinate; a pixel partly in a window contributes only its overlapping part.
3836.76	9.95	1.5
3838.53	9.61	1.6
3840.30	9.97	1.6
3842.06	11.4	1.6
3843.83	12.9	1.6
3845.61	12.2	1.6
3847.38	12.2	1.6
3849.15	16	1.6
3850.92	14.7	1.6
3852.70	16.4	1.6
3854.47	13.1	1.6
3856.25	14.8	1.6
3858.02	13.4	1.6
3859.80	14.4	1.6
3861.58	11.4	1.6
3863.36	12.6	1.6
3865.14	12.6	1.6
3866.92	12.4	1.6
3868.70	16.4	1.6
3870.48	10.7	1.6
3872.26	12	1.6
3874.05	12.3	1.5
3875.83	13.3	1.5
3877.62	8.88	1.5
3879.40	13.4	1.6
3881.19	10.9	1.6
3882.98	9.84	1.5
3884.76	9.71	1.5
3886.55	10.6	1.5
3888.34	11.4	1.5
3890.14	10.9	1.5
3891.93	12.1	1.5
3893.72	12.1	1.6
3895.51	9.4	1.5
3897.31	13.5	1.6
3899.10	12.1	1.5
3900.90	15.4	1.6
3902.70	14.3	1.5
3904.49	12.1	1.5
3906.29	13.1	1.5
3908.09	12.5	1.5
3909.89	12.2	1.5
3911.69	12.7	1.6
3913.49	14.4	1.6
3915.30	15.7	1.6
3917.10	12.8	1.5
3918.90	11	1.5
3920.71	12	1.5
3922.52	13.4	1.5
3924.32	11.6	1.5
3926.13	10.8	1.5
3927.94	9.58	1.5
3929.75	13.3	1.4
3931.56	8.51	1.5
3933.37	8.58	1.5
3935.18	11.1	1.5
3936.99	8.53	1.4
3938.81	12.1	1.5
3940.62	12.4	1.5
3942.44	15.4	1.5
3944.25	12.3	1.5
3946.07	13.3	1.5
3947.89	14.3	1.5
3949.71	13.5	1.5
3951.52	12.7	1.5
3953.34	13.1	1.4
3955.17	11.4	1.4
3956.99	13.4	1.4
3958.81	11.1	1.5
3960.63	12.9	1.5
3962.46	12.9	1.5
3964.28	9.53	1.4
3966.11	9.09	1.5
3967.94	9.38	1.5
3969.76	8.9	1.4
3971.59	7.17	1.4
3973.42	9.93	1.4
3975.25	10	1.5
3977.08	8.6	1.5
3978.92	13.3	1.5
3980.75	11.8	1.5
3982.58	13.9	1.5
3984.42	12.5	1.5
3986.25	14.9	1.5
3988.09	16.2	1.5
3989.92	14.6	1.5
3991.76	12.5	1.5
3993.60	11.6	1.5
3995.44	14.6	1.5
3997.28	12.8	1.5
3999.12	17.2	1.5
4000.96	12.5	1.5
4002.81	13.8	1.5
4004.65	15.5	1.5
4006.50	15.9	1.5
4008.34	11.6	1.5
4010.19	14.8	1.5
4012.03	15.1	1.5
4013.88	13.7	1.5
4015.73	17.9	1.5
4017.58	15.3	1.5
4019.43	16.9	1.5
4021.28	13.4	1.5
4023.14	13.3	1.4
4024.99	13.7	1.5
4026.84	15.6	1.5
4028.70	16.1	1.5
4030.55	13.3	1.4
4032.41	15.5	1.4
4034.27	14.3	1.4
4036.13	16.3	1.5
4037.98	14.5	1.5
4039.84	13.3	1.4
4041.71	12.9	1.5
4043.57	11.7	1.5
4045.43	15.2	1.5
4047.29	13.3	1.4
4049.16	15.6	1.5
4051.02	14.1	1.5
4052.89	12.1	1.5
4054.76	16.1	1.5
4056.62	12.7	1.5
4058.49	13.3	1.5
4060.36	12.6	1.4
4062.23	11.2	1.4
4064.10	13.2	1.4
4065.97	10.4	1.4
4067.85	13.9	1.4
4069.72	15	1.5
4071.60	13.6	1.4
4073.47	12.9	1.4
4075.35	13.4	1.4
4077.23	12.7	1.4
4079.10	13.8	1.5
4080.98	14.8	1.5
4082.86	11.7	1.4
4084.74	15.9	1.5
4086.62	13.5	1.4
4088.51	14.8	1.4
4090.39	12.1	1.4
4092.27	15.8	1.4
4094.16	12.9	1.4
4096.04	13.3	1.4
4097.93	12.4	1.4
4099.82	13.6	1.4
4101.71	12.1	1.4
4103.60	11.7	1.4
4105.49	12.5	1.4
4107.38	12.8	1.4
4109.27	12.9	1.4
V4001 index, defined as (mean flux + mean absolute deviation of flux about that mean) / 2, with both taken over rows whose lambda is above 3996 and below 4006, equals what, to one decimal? 8.0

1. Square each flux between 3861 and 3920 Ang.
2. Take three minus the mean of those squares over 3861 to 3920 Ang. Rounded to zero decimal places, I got -150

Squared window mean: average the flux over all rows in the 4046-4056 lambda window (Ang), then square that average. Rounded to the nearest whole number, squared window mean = 203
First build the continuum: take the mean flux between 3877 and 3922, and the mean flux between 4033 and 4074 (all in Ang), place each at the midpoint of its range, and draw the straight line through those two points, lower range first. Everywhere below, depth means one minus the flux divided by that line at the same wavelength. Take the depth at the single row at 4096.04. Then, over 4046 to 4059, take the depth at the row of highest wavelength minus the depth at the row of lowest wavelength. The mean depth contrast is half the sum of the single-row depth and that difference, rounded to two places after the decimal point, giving 0.03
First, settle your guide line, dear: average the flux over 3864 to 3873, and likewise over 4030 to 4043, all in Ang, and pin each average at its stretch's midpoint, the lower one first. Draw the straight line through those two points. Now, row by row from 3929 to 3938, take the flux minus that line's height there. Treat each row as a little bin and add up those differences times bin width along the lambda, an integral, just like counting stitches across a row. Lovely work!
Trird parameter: -31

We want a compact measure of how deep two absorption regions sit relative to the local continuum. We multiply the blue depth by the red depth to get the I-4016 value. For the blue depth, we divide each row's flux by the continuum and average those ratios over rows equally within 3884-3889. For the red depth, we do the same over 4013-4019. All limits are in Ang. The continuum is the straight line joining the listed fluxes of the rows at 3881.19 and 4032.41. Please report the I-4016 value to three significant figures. 1.00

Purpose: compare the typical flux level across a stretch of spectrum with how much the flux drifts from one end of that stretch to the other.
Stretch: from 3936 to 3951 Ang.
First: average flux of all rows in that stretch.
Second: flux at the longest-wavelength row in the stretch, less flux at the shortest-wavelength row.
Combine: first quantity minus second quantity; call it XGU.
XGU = 7.8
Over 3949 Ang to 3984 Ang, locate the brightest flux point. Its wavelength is 3982.58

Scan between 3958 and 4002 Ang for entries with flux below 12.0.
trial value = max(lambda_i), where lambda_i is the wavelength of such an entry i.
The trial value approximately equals 3993.60 Ang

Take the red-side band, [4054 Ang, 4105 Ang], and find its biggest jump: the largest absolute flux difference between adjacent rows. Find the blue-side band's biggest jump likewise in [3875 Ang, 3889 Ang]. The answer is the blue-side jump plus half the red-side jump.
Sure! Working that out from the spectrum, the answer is 6.6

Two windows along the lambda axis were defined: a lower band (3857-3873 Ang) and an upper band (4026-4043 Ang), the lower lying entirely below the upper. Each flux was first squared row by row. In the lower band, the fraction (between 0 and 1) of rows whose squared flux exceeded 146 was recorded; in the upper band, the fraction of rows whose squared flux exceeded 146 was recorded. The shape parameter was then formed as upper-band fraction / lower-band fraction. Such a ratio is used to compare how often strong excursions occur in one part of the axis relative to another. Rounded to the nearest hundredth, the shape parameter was 1.50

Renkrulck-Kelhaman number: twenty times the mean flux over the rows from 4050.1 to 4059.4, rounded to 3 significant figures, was 273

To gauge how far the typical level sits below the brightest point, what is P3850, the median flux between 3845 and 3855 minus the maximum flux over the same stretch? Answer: -2.5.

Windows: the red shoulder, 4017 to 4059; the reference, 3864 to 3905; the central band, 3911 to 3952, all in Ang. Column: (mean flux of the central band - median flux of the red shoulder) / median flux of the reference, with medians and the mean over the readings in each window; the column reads -0.16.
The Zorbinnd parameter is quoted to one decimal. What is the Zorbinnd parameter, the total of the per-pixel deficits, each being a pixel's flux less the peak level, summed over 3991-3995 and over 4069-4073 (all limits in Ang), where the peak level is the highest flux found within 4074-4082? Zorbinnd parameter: -6.5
